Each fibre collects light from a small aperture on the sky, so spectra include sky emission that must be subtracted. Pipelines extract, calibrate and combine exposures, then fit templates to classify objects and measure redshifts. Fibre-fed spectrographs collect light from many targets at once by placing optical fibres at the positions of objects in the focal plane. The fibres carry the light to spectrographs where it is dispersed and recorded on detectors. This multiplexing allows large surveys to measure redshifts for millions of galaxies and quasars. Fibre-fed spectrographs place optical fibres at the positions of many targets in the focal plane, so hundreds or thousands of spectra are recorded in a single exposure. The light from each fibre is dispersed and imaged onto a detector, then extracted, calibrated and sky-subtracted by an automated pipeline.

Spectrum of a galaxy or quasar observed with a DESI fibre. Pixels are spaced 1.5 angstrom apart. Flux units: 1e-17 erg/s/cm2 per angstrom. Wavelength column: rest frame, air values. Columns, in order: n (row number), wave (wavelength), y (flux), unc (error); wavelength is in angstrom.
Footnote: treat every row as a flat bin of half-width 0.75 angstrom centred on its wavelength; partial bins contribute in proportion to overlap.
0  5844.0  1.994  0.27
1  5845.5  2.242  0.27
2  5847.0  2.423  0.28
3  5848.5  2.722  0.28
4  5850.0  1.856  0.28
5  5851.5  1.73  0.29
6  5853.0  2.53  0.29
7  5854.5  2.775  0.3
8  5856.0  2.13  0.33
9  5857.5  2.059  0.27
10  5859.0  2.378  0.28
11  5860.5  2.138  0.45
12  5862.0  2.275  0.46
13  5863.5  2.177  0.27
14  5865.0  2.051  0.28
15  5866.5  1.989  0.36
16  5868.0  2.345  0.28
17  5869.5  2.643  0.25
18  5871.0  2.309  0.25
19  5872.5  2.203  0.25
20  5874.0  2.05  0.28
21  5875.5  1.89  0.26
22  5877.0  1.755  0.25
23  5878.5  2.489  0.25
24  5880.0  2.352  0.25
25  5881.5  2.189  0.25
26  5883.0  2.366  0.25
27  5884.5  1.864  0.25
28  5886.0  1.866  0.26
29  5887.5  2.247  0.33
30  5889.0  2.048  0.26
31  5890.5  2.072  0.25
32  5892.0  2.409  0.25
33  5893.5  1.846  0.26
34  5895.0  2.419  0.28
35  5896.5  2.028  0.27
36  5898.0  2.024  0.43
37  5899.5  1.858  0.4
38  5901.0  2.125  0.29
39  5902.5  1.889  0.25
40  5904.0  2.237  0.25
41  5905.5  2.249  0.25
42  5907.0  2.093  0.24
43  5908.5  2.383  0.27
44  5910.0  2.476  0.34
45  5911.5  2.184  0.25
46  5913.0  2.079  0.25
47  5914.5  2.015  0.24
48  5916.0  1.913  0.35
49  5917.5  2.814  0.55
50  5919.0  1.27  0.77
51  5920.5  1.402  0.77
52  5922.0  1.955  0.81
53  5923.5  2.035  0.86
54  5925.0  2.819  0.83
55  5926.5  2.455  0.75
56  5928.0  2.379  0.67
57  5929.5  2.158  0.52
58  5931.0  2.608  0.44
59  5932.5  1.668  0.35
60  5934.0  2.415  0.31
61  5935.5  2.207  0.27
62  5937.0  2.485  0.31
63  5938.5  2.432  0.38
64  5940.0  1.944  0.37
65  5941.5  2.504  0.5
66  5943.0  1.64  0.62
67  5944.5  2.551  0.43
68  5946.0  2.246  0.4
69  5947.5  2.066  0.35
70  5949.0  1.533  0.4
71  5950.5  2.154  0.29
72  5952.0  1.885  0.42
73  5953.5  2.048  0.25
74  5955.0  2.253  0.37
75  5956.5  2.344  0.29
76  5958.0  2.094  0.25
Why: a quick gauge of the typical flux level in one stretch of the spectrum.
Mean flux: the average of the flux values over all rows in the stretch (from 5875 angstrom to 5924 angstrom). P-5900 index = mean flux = 2.09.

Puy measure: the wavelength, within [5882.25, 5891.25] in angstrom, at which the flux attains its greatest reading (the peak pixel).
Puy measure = 5883.0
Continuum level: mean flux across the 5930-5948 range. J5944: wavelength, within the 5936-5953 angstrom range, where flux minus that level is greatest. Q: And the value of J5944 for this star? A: 5944.5 angstrom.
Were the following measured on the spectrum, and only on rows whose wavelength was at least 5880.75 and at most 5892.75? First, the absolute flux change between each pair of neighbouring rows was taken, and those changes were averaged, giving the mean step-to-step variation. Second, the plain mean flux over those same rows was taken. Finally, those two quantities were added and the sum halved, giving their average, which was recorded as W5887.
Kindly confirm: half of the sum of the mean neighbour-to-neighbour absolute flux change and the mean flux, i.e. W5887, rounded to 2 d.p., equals 1.18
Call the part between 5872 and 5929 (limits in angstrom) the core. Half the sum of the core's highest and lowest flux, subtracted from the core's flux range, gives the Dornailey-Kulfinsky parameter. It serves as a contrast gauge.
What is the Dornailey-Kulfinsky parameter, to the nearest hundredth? -0.50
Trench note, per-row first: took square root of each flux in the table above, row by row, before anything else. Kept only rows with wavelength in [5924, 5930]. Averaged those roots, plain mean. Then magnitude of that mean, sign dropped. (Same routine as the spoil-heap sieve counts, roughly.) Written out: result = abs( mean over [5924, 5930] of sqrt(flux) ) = 1.56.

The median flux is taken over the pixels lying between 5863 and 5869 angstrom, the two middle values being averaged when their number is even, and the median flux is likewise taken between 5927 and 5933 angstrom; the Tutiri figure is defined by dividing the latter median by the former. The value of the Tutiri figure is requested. 1.07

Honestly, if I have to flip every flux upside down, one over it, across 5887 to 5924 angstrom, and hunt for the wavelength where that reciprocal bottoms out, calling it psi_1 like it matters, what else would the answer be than 5917.5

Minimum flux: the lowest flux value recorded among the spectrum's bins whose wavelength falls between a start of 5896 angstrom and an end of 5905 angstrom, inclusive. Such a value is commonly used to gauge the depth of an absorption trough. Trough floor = 1.858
